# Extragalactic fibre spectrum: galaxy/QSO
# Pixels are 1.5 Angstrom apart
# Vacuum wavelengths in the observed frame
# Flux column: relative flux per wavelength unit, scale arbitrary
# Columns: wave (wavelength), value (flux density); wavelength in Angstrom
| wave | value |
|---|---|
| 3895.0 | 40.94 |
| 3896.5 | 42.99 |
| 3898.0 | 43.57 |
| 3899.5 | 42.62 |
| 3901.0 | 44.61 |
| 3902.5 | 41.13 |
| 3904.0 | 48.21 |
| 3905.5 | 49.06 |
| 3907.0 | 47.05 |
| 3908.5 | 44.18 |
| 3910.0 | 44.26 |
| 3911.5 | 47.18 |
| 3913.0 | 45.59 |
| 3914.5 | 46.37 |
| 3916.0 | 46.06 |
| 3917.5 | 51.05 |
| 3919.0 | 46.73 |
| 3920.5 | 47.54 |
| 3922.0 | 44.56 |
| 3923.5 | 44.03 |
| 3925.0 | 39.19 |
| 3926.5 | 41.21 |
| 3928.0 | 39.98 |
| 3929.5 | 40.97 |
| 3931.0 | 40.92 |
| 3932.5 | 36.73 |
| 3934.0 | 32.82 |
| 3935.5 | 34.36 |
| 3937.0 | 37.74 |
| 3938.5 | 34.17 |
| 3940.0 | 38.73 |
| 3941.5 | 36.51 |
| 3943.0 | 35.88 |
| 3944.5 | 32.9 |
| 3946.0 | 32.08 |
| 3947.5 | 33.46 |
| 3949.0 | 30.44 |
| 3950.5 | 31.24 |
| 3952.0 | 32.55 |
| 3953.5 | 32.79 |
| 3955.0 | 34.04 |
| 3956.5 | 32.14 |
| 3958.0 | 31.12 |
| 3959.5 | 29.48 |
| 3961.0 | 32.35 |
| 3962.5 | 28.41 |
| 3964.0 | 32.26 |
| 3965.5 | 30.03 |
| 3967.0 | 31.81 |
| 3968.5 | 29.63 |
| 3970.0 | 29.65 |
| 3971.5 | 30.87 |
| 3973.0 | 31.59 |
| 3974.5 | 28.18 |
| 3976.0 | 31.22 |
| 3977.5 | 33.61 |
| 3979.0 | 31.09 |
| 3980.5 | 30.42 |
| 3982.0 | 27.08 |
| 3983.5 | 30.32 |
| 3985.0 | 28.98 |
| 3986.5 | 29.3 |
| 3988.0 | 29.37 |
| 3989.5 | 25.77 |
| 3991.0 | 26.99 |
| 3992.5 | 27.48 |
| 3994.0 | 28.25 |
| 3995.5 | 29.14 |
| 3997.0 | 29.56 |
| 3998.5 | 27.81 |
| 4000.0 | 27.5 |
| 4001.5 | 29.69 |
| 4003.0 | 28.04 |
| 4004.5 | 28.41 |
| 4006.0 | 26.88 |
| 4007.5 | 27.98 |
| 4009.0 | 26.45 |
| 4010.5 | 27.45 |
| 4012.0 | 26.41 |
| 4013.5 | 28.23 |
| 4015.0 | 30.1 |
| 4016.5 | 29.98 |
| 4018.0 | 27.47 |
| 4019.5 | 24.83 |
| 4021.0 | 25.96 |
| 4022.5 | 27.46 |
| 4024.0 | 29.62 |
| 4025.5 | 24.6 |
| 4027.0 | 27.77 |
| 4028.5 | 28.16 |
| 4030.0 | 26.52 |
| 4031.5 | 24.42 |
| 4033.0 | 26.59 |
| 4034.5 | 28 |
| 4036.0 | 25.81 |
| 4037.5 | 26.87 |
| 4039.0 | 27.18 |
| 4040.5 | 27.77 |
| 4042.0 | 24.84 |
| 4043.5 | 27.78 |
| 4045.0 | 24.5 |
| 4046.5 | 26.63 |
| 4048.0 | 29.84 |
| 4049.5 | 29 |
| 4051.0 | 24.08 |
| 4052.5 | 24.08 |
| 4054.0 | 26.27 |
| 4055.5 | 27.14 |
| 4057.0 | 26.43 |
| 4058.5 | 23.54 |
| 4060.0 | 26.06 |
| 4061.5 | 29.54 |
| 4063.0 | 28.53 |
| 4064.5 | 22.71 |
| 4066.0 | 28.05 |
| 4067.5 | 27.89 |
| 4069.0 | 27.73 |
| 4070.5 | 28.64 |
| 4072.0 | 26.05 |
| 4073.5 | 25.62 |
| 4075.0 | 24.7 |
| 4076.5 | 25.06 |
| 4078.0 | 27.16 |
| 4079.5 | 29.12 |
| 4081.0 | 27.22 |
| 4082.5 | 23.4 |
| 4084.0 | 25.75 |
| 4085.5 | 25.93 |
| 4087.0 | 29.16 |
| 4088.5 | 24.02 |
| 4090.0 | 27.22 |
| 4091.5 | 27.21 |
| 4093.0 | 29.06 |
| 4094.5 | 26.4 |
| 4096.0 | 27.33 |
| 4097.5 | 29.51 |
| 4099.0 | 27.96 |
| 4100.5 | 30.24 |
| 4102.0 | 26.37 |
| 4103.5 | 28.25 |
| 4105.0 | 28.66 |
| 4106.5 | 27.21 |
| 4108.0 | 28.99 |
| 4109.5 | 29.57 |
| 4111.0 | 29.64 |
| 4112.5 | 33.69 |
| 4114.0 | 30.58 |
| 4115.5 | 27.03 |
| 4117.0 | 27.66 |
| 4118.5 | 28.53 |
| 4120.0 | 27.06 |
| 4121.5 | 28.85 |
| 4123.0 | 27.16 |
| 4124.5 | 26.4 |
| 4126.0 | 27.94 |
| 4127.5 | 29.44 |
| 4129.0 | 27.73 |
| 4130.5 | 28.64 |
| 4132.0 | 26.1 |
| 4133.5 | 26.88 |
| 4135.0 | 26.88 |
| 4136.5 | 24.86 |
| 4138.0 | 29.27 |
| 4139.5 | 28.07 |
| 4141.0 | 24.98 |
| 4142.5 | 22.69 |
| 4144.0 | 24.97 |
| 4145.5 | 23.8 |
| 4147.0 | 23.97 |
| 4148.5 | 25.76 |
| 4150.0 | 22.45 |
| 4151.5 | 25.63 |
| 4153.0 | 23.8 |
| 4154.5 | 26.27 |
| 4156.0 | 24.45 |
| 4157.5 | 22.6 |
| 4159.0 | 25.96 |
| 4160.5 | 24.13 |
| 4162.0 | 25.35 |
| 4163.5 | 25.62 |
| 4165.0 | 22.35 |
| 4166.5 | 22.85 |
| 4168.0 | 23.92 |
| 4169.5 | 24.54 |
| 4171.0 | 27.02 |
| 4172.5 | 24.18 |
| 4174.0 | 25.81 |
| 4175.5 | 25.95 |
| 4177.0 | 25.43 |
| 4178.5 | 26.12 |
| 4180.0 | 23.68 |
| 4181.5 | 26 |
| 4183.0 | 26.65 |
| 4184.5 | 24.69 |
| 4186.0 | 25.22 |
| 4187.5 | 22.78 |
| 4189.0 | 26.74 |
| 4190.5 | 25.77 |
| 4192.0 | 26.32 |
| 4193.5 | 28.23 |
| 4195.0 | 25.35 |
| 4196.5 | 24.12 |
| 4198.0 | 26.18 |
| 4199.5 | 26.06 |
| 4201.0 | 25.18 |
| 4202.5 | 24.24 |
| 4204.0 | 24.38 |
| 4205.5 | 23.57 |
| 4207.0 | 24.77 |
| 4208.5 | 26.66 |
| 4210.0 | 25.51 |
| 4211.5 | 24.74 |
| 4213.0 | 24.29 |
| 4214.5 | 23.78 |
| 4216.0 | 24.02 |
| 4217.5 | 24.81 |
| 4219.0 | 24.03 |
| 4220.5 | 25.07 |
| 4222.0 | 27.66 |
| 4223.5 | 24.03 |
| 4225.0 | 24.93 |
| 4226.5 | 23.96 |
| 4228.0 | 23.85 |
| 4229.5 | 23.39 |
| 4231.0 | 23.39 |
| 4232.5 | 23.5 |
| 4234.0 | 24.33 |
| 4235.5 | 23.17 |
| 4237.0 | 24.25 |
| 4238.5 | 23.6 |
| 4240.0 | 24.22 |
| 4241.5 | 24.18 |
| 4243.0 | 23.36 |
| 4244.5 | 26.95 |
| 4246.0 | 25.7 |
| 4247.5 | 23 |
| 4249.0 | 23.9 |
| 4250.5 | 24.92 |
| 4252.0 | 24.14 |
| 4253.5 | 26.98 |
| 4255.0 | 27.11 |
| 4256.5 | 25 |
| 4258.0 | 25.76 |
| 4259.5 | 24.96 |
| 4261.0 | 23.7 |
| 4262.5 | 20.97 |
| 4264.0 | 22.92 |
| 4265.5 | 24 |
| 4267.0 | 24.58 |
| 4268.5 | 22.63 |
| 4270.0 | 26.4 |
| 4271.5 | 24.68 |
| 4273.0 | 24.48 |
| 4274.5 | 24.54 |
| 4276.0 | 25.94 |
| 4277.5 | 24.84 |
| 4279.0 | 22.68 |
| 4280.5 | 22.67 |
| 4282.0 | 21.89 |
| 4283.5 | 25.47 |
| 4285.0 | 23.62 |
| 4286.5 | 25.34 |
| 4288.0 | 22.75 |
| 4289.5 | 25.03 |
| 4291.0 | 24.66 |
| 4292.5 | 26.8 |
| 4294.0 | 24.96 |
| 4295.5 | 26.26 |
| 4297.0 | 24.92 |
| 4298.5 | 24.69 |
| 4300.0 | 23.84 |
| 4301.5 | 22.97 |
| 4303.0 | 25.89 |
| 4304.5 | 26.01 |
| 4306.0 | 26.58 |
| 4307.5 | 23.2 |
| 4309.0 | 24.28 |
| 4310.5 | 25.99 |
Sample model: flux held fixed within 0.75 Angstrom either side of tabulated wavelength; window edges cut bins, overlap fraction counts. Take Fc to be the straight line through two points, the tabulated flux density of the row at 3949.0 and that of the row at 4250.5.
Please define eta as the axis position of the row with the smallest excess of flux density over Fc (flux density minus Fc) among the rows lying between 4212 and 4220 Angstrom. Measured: 4214.5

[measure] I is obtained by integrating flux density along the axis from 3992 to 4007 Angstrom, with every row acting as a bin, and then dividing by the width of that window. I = 28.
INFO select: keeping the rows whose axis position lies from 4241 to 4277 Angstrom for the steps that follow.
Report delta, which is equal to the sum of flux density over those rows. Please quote 591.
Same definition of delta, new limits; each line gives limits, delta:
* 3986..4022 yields 669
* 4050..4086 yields 631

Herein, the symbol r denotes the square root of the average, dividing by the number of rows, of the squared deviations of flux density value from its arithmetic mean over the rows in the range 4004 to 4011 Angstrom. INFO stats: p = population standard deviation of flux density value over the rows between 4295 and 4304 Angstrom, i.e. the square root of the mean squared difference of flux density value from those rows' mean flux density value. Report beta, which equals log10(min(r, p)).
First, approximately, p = 1.13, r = 0.7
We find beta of -0.15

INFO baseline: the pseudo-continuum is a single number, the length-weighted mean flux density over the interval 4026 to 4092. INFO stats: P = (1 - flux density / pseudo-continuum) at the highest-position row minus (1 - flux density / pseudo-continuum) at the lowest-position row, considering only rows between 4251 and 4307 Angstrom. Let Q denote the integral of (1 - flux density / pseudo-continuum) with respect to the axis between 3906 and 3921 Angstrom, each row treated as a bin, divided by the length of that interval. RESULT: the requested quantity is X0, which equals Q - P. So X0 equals -0.66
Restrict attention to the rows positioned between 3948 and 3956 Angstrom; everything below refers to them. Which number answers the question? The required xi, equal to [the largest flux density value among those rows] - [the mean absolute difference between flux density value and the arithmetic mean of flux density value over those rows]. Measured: 33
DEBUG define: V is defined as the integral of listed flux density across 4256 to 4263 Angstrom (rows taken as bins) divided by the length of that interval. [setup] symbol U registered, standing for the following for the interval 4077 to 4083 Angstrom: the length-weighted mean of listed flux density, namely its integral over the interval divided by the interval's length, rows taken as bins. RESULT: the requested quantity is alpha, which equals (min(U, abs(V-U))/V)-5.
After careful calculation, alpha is -4.89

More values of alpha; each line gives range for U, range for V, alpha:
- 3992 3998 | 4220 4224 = -4.89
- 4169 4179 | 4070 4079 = -4.98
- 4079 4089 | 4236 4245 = -4.92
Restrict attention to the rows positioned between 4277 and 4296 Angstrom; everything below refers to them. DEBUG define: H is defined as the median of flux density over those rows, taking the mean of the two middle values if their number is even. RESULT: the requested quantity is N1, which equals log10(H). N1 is 1.40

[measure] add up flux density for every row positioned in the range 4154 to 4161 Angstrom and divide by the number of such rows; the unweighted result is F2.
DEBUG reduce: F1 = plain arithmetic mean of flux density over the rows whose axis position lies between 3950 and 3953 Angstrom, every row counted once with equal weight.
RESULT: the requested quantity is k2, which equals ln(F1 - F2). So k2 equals 2.0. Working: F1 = 32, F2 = 24.7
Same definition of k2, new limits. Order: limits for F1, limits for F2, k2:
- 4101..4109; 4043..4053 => 0.3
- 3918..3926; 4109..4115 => 2.6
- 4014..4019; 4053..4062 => 1.0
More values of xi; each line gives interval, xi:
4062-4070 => 27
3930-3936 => 38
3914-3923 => 50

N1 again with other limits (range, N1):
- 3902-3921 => 1.67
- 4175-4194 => 1.41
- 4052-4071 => 1.43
